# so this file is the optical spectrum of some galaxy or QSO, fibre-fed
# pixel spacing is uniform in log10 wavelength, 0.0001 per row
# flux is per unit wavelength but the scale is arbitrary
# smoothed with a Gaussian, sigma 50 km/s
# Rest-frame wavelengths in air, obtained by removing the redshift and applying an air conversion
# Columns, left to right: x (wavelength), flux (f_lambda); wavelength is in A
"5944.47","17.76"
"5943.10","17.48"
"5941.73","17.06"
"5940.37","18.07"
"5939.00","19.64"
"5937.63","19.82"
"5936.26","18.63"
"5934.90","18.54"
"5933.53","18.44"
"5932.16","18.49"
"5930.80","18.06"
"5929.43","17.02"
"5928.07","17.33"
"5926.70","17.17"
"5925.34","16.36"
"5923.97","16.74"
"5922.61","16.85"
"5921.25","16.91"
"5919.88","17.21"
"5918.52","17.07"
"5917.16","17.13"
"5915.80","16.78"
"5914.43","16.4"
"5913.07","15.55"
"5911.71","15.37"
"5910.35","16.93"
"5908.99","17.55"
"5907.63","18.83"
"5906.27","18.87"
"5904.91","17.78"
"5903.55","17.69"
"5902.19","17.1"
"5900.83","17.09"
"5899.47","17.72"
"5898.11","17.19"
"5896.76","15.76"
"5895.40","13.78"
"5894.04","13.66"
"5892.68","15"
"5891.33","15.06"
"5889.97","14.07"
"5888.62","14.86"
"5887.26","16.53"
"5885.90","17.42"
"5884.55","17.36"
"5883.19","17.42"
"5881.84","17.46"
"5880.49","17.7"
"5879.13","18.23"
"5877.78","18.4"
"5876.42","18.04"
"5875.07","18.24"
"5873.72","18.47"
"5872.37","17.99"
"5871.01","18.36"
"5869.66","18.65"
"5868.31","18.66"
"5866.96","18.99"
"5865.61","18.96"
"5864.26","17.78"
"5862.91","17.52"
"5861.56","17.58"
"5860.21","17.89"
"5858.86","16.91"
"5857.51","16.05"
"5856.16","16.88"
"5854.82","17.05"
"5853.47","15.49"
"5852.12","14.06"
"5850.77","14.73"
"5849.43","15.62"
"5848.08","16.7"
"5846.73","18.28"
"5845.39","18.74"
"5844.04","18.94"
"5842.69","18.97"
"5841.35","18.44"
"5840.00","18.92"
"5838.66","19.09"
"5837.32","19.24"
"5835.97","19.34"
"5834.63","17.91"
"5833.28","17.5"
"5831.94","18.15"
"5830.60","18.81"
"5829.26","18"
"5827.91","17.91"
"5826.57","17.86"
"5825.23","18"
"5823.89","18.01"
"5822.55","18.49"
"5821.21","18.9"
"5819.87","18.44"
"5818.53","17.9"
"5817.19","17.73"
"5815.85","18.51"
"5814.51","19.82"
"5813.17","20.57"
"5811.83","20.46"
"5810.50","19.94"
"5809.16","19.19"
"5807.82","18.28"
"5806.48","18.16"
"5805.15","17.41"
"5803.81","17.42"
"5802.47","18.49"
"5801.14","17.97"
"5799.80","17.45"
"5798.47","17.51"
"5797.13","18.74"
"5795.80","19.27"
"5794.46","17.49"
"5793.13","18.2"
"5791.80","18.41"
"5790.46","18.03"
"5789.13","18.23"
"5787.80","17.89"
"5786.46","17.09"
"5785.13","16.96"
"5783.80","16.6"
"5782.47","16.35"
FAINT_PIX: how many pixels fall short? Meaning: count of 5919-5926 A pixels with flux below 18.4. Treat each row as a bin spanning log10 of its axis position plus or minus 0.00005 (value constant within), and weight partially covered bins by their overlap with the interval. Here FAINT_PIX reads 5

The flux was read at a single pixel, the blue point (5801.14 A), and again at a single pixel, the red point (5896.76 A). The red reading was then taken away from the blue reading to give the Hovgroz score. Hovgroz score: 2.2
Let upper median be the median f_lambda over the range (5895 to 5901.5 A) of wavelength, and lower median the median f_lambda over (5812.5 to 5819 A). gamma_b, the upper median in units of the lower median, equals 0.92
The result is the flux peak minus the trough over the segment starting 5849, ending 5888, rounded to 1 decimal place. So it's 4.9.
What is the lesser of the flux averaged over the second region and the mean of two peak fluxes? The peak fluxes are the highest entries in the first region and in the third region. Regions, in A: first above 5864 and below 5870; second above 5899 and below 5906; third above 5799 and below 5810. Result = 17.5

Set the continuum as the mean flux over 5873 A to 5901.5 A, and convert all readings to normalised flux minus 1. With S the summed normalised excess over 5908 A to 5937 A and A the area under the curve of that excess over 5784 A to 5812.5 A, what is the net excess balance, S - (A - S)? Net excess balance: -1.3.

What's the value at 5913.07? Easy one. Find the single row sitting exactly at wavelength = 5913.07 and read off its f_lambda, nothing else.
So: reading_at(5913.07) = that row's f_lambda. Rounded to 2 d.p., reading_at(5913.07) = 15.55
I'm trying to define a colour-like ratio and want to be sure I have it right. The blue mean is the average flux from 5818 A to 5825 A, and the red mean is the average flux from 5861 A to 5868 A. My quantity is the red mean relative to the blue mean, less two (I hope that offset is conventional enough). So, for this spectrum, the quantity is -1.01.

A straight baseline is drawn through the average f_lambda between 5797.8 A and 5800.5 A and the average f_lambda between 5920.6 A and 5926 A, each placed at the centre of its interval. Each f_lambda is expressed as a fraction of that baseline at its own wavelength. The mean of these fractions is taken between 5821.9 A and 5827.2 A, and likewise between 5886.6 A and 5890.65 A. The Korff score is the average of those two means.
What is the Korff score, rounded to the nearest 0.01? 0.97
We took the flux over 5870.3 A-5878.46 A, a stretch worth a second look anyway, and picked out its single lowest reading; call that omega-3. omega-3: 17.99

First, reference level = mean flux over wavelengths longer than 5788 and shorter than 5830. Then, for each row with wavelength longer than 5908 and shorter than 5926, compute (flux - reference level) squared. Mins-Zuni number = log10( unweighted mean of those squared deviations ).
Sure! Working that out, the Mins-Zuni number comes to 0.5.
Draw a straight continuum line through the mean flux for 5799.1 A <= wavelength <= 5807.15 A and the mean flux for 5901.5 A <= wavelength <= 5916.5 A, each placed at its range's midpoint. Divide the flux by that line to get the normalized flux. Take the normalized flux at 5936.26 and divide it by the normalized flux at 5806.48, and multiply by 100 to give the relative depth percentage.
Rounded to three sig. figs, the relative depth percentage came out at 107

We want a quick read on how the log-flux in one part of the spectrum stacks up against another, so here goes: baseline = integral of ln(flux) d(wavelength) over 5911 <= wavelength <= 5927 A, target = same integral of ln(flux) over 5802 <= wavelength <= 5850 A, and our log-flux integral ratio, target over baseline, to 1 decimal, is 3.1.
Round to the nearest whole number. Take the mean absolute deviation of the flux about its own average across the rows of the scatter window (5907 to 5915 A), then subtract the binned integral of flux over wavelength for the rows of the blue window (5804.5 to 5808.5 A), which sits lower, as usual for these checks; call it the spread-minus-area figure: -71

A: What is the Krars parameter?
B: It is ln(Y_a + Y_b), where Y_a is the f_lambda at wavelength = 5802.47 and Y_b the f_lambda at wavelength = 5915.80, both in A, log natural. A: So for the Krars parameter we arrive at 3.56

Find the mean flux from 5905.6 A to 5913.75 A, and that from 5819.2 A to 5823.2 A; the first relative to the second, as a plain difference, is -1.4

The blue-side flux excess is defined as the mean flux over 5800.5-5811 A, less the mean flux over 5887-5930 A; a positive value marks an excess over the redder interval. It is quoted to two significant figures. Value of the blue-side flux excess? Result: 1.8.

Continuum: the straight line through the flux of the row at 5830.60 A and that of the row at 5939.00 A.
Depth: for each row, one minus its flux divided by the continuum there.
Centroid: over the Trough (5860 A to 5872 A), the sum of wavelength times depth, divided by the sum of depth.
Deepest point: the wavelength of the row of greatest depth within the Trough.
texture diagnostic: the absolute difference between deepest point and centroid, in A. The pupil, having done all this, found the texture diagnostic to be 1.2 A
